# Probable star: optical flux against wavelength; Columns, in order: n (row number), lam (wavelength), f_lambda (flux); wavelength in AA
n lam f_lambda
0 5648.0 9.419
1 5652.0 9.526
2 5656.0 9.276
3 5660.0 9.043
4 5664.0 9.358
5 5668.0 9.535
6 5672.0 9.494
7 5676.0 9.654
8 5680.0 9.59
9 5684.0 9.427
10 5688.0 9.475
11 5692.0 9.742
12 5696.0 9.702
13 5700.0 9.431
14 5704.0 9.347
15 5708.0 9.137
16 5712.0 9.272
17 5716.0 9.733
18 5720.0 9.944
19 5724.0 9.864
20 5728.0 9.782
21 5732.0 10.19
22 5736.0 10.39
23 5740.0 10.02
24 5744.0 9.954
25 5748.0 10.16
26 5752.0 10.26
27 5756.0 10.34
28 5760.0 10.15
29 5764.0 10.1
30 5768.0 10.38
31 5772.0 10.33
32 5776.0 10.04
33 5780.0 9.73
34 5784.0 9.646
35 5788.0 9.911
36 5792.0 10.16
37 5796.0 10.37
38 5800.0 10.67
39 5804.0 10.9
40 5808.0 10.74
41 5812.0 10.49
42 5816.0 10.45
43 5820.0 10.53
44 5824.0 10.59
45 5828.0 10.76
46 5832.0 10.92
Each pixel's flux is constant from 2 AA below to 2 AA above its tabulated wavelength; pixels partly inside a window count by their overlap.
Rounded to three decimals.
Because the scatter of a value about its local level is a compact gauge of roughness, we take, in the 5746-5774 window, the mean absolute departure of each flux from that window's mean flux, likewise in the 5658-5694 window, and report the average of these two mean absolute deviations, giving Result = 0.115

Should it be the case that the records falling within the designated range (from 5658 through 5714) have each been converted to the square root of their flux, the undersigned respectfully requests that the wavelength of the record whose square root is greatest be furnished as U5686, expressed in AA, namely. 5692.0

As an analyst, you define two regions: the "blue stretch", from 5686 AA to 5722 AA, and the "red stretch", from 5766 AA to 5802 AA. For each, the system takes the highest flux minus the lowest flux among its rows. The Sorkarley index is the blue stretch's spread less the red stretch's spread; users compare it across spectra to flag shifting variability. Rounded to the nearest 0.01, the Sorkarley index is -0.22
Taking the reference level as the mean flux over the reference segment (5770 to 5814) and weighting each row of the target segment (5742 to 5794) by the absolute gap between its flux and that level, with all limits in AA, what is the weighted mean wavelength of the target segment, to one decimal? 5773.6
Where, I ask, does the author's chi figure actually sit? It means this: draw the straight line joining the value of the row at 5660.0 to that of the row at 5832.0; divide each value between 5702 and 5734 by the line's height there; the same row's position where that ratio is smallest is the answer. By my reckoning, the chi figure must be 5708.0 AA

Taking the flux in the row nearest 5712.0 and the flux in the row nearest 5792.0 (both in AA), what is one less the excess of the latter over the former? 0.1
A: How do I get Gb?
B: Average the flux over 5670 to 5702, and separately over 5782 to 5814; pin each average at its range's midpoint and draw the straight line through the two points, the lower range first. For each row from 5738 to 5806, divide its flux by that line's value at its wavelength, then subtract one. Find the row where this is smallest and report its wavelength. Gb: 5784.0 AA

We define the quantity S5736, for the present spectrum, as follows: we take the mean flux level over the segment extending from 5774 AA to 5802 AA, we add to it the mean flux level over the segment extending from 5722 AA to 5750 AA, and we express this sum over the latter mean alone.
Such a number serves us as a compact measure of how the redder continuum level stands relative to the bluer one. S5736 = 2.00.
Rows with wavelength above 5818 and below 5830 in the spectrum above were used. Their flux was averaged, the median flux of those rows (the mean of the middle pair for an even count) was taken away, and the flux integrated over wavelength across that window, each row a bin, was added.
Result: 128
